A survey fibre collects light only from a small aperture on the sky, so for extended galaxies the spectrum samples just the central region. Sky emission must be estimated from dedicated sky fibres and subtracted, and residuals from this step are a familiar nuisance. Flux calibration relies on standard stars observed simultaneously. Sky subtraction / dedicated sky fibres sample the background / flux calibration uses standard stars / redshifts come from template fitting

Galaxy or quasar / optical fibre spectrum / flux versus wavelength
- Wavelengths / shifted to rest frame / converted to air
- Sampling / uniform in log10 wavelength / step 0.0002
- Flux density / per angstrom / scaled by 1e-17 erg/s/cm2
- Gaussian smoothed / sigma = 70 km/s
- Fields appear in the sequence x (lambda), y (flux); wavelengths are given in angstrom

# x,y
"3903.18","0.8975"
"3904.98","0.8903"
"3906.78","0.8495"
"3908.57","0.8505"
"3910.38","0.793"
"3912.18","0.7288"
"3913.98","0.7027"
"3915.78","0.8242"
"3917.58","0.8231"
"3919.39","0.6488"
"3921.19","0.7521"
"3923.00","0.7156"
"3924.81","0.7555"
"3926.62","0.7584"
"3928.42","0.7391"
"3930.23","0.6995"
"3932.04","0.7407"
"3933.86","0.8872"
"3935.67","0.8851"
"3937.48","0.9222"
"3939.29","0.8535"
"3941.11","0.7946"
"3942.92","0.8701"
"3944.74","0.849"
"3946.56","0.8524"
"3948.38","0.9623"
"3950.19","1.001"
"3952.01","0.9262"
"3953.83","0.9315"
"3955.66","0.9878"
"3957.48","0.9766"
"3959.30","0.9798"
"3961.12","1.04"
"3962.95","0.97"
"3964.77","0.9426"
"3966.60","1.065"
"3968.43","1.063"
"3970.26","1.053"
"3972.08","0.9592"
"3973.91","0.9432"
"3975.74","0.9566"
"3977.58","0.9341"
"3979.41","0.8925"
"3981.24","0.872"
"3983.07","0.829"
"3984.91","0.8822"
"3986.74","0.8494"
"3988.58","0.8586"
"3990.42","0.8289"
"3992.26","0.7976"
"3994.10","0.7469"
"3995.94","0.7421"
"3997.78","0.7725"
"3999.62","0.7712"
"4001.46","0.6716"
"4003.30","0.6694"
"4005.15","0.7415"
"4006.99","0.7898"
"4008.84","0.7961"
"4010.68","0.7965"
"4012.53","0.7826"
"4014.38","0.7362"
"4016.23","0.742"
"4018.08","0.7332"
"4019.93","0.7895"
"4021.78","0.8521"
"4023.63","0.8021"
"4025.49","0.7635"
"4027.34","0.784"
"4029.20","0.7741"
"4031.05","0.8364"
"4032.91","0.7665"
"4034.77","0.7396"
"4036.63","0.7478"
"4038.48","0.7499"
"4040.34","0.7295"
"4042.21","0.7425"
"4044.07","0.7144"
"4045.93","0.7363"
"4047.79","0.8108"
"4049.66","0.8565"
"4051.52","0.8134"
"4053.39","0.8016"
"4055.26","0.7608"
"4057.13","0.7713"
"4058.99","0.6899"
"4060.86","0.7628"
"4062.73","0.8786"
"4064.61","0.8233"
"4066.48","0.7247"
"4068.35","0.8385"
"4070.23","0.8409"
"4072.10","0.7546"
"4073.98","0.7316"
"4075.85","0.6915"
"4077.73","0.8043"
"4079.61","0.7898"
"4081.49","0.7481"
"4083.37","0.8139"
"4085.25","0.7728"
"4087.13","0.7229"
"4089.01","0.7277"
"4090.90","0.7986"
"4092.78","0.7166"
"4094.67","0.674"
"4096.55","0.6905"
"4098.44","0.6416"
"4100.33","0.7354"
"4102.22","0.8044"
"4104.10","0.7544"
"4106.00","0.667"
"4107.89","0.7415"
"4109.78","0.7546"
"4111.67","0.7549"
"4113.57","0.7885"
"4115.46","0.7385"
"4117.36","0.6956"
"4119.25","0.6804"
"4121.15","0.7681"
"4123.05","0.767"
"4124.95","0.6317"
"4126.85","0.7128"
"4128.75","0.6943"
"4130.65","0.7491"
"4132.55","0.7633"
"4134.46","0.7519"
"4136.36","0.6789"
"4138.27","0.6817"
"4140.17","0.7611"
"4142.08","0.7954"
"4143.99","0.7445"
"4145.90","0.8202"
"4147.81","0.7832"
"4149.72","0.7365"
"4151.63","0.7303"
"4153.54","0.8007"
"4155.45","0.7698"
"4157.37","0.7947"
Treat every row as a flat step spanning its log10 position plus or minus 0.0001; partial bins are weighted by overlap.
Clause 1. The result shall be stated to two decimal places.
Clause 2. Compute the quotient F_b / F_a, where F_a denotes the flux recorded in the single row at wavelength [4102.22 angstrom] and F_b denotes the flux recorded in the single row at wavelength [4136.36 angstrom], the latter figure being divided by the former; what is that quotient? 0.84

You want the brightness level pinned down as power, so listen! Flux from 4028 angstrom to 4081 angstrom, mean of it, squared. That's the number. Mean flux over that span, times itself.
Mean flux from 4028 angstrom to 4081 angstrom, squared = 0.60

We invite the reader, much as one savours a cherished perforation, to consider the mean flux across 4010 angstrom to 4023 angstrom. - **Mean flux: 0.776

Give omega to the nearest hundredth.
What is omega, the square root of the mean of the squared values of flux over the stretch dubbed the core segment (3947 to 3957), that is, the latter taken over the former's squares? 0.96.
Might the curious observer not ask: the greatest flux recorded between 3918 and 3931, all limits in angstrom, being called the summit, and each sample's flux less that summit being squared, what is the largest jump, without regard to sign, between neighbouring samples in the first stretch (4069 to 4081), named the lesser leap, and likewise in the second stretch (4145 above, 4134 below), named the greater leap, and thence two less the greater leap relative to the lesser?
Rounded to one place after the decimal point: 1.1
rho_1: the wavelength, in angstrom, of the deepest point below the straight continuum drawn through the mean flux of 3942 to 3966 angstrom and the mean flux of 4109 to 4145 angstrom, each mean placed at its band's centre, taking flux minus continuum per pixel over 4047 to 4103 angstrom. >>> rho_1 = 4058.99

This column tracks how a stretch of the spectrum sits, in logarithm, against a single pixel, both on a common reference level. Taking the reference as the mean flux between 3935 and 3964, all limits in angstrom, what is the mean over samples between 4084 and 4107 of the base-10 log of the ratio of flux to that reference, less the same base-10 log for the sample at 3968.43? -0.17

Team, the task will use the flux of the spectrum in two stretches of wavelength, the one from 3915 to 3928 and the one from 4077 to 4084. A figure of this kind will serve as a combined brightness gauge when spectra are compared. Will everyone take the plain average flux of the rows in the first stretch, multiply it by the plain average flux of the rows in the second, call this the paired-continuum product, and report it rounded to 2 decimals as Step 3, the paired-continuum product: 0.59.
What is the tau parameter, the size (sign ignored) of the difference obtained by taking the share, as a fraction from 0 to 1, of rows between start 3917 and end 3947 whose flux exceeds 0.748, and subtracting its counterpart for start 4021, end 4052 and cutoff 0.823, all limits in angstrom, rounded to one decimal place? 0.5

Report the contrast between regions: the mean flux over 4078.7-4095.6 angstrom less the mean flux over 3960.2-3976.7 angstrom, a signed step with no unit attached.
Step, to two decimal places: -0.25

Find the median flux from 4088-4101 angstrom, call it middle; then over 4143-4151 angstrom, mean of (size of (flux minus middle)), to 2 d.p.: 0.05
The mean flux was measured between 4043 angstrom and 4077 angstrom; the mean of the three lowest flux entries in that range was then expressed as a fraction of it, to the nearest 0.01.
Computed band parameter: 0.90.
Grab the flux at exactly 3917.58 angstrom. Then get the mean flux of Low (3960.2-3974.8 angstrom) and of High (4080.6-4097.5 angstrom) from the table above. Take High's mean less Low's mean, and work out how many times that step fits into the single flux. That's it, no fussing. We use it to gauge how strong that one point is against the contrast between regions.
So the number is -3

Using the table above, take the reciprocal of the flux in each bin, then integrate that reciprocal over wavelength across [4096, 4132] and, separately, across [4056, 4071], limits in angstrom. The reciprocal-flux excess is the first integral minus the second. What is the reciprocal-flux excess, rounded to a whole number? 31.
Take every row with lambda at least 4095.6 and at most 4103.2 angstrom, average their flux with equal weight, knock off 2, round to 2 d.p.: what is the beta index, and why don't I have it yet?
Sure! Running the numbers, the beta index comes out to -1.28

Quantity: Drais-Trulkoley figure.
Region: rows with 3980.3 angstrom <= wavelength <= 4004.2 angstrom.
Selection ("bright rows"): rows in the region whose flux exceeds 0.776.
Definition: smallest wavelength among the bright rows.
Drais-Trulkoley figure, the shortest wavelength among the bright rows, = 3981.24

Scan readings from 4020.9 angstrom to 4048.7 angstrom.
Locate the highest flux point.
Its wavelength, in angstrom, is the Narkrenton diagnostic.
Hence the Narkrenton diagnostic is 4021.78 angstrom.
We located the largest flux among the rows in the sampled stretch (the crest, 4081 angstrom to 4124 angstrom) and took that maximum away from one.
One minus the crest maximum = 0.19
